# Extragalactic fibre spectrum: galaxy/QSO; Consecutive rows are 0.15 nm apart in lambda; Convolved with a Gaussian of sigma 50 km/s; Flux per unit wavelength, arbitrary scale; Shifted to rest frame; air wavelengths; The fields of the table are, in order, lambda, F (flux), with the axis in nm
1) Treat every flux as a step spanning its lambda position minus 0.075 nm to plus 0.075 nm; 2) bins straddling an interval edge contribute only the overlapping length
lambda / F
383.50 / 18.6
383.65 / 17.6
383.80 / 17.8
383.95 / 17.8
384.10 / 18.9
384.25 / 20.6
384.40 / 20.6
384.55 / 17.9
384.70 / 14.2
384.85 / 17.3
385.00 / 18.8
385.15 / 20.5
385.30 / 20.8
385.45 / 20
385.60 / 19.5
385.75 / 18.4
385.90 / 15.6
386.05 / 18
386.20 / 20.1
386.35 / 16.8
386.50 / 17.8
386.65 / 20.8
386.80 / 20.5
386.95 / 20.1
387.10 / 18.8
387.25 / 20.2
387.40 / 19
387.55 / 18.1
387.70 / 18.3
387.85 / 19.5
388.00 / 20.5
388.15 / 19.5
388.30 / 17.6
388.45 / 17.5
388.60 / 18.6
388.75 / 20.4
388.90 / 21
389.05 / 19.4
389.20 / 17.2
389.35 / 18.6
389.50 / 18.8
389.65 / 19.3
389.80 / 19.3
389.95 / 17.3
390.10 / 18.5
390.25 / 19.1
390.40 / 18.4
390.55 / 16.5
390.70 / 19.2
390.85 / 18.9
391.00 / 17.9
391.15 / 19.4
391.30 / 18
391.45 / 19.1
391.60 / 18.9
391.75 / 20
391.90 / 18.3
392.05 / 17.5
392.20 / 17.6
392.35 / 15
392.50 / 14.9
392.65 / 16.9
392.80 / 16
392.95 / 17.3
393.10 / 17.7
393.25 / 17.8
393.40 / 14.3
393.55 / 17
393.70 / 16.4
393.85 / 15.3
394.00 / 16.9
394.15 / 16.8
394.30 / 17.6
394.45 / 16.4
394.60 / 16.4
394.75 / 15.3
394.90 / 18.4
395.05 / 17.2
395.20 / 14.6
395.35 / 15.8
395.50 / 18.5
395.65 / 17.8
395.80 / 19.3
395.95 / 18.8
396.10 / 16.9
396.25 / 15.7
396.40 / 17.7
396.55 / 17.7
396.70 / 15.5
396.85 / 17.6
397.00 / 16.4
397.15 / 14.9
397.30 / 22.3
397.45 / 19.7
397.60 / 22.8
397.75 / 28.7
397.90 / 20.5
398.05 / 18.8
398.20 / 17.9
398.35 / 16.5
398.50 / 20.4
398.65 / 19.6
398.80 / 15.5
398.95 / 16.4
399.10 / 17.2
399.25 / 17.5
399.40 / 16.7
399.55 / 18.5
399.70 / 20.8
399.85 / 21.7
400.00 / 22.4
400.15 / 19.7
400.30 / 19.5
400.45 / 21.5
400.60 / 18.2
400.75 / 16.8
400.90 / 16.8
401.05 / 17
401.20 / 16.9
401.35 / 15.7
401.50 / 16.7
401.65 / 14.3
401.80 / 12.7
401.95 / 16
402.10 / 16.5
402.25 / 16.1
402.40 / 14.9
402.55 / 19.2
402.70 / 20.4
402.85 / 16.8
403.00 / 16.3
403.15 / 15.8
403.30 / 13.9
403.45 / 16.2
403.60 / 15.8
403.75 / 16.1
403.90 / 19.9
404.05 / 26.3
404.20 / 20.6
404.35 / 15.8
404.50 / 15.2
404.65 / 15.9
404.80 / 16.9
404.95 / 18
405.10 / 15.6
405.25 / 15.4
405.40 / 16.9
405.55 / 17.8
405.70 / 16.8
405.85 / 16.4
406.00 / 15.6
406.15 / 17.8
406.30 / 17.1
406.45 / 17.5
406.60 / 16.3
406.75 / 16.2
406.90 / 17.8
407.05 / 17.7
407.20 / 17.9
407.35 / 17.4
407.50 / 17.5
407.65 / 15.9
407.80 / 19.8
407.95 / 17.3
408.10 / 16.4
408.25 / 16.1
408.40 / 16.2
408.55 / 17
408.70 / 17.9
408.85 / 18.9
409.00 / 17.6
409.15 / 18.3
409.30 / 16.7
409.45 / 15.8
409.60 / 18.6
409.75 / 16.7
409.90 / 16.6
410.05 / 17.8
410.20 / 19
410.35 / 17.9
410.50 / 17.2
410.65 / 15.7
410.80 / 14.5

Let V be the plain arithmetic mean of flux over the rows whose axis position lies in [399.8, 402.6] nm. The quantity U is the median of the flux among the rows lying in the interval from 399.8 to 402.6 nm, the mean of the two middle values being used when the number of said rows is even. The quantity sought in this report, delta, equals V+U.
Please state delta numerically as 34.3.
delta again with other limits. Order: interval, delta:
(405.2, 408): 34.4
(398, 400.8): 37.2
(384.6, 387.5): 37.8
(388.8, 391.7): 37.6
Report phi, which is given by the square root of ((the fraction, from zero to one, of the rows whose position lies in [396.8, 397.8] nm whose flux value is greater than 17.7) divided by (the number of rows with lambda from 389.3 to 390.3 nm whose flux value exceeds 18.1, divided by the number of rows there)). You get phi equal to 0.8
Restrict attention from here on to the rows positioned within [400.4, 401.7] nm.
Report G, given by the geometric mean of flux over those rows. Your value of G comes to 17.0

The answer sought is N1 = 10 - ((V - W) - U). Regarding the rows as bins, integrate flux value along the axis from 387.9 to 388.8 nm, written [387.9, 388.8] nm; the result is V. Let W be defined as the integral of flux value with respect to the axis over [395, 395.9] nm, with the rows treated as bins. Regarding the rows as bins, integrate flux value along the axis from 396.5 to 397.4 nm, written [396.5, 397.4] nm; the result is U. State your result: 24.1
